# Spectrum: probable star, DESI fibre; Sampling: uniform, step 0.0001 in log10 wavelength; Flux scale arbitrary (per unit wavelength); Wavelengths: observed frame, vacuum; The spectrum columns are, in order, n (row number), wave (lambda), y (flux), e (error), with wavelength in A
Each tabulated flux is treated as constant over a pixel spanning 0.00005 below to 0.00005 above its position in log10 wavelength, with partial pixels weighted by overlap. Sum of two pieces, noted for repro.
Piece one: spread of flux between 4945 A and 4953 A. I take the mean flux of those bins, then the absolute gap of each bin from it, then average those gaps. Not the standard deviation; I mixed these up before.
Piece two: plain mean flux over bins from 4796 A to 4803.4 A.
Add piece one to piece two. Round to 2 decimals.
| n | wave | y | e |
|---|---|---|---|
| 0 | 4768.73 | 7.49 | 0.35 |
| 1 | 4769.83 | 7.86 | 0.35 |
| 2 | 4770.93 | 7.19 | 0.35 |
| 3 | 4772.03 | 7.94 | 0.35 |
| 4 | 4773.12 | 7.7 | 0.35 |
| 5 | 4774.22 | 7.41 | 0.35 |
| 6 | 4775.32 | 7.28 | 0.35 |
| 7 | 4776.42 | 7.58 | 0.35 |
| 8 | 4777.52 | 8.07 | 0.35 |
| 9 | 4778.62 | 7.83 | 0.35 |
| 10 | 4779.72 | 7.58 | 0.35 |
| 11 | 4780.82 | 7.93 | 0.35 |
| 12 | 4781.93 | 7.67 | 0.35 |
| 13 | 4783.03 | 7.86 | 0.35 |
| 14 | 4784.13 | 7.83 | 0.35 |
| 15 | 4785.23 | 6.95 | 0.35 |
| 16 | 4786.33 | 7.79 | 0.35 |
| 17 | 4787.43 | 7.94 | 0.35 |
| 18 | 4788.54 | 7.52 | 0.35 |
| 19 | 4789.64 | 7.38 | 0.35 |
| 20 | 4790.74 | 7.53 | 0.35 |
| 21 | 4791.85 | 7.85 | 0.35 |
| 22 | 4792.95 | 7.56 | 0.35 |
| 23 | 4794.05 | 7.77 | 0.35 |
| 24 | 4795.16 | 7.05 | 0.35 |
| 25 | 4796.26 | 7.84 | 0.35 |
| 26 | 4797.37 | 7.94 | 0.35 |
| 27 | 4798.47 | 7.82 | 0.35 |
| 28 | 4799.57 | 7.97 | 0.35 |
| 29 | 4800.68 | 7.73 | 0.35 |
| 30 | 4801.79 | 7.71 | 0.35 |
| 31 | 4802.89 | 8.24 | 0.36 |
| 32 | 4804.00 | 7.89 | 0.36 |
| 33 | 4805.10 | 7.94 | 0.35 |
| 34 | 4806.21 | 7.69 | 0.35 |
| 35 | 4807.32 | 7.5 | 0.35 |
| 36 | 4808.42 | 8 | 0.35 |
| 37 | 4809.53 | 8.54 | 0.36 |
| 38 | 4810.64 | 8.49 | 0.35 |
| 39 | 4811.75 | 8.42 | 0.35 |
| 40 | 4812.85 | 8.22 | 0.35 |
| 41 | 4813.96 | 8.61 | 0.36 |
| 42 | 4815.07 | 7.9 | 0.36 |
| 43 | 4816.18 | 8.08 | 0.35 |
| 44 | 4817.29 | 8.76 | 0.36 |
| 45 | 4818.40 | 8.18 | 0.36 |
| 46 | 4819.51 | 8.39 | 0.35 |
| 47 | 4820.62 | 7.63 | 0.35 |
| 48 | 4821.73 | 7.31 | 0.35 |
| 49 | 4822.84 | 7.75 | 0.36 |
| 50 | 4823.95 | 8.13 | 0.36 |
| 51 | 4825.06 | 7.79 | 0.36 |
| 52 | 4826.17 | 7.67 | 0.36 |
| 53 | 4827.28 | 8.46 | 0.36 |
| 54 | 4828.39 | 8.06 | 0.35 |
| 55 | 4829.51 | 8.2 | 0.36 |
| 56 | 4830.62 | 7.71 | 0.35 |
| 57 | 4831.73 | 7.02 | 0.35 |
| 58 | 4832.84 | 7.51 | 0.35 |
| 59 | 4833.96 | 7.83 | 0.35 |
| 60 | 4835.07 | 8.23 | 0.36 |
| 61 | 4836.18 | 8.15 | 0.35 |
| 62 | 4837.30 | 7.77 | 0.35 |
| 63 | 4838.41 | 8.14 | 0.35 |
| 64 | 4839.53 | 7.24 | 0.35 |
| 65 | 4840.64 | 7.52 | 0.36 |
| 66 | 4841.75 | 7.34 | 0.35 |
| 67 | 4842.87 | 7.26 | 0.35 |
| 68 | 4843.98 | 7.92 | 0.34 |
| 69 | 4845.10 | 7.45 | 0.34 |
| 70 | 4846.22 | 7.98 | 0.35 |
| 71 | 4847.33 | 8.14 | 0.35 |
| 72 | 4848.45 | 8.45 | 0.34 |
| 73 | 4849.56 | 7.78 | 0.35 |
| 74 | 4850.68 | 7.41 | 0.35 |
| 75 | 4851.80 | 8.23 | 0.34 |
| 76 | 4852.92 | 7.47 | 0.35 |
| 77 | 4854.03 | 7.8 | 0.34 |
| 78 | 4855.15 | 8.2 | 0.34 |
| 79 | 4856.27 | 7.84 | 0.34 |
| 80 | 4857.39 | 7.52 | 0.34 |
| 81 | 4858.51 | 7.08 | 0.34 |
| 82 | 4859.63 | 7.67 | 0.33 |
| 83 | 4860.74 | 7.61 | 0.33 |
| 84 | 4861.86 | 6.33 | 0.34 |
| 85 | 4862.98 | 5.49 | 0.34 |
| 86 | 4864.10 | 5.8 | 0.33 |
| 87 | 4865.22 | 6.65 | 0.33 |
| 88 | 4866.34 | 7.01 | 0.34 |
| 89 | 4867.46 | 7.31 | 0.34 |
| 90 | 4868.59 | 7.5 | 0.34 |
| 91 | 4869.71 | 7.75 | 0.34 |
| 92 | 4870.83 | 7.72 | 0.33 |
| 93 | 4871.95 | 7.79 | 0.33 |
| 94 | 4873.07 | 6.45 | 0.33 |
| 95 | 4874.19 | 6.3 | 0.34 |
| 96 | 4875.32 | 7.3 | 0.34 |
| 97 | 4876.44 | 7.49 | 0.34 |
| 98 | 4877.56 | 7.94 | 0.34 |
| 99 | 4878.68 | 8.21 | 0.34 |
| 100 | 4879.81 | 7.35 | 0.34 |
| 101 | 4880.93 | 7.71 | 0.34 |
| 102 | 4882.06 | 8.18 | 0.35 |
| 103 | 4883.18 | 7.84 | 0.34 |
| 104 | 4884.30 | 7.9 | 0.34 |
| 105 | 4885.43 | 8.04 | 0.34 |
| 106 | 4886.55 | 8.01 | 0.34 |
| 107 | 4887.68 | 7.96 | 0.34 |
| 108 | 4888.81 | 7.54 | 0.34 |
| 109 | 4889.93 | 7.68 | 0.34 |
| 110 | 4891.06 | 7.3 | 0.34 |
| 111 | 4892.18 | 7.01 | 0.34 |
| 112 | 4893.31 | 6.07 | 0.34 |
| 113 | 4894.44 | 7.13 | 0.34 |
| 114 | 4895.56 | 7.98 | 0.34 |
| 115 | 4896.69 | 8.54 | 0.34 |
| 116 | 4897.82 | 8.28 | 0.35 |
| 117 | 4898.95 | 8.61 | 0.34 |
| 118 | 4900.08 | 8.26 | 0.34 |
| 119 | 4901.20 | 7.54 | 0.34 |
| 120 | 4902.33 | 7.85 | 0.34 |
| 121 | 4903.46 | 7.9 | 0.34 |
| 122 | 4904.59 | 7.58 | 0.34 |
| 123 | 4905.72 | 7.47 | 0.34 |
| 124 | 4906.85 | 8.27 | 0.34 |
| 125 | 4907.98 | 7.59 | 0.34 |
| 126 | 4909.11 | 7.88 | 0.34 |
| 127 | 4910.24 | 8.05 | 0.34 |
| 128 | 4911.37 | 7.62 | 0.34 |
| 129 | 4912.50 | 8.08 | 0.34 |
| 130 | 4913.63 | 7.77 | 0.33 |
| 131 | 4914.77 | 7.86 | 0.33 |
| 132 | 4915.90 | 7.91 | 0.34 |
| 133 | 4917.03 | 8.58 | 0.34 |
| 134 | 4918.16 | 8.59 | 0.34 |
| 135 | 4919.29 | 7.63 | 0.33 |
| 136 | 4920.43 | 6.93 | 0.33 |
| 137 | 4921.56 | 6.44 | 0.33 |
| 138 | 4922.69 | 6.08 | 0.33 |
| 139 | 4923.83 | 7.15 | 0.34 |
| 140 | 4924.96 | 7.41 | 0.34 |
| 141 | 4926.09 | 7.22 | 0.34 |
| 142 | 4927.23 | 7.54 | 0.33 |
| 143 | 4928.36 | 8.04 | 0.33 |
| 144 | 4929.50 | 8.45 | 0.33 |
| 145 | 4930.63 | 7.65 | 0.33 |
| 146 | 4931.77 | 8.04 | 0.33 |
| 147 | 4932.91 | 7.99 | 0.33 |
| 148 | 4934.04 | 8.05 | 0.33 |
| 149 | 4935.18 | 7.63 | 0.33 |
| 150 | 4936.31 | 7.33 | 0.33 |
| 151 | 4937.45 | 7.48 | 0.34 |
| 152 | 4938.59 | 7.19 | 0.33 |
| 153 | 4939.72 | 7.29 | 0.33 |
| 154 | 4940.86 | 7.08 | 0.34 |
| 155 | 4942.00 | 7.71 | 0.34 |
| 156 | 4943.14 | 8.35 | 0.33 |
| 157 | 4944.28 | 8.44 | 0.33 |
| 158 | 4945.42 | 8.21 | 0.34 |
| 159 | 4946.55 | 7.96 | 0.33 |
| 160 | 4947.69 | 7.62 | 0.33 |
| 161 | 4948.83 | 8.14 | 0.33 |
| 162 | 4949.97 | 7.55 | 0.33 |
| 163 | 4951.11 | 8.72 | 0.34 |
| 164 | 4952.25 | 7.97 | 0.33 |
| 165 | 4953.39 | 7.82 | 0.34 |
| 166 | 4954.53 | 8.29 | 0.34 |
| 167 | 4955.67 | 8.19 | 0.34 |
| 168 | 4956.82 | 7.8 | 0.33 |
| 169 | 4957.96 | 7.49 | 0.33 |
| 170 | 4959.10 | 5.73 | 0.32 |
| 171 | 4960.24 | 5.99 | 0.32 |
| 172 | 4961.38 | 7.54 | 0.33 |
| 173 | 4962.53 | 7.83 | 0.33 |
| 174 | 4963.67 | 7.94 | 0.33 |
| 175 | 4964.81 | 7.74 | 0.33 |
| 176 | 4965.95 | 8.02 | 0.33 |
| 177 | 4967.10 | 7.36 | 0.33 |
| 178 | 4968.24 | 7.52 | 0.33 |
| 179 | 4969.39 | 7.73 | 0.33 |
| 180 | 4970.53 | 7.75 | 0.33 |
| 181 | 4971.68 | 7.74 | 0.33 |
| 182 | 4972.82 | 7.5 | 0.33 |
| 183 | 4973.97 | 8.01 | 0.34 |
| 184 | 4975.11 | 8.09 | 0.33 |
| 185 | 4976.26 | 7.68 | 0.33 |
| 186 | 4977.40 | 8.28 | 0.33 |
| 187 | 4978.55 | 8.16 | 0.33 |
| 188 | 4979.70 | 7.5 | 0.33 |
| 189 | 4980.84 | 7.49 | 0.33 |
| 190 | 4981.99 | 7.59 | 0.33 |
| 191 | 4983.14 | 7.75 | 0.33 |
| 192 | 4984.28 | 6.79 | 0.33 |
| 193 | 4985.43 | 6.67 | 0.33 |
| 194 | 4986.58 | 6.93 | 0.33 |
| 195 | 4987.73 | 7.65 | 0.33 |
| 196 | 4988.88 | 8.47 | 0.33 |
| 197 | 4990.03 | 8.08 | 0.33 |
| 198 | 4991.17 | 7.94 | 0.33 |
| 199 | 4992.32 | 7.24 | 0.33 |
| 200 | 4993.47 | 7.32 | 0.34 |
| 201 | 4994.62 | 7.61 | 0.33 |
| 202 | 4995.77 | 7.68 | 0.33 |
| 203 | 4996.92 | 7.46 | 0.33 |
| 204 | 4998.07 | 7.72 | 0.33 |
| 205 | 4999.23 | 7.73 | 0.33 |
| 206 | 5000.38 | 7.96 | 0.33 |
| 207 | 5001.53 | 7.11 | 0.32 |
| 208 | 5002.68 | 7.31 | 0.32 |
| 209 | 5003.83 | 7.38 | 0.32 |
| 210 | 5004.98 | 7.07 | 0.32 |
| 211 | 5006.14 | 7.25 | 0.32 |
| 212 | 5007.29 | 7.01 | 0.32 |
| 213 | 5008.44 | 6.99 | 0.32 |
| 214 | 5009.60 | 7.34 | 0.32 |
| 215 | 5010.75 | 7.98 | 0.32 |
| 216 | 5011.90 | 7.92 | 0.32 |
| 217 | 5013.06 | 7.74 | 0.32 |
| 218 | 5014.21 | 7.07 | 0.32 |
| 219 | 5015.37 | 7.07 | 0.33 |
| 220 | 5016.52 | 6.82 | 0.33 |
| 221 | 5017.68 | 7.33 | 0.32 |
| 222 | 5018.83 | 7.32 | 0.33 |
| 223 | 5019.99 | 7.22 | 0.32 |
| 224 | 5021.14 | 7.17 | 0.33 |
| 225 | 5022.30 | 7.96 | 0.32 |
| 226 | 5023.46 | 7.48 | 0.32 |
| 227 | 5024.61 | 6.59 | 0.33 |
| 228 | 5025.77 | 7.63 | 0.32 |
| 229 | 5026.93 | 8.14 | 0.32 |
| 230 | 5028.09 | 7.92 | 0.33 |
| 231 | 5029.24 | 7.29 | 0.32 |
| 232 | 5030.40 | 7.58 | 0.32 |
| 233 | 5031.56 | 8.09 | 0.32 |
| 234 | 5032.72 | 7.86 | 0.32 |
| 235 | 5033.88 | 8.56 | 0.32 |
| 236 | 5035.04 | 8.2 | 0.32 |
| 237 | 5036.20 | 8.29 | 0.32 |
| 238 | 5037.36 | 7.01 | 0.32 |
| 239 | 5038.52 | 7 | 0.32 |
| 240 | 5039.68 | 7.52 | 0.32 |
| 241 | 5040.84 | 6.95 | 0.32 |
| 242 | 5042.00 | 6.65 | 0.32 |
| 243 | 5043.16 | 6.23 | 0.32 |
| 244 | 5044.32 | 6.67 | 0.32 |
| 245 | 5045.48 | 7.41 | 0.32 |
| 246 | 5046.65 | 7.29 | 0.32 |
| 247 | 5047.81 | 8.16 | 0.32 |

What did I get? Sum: 8.18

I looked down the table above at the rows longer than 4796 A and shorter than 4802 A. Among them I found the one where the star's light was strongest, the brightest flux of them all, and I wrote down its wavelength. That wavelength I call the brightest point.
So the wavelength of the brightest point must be 4799.57 A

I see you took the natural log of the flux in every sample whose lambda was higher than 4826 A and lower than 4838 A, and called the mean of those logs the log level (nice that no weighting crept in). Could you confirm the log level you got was 2.06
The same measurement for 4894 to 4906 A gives 2.07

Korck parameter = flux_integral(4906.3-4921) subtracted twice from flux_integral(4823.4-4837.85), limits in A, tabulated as -118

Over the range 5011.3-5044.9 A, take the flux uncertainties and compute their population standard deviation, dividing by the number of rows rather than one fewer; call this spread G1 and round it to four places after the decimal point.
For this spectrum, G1 0.0041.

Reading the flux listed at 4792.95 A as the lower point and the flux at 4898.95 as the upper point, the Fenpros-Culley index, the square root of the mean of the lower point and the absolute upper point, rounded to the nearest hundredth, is 2.84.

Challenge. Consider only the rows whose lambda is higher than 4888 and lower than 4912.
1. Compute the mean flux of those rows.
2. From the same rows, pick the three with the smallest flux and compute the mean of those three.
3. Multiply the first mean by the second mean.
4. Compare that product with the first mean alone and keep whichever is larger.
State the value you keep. 52.0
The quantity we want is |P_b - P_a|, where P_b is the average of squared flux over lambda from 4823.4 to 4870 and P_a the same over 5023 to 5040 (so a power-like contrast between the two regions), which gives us 1.4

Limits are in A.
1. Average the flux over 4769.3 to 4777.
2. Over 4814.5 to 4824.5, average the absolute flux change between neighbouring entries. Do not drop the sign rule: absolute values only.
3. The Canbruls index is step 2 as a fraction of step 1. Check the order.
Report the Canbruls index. 0.059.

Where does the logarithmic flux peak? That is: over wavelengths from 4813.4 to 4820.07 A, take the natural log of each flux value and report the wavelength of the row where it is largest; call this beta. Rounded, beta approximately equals 4817.29 A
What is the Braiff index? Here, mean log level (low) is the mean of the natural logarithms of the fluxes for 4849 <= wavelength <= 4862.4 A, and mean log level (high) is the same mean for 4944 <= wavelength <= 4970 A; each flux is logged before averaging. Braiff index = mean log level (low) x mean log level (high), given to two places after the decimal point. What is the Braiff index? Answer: 4.13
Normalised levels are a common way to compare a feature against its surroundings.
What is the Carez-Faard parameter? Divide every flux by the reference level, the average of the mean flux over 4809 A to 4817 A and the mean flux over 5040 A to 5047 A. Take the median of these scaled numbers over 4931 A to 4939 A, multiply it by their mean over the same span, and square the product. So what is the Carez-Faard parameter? 1.03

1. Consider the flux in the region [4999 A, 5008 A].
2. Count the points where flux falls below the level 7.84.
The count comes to 7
